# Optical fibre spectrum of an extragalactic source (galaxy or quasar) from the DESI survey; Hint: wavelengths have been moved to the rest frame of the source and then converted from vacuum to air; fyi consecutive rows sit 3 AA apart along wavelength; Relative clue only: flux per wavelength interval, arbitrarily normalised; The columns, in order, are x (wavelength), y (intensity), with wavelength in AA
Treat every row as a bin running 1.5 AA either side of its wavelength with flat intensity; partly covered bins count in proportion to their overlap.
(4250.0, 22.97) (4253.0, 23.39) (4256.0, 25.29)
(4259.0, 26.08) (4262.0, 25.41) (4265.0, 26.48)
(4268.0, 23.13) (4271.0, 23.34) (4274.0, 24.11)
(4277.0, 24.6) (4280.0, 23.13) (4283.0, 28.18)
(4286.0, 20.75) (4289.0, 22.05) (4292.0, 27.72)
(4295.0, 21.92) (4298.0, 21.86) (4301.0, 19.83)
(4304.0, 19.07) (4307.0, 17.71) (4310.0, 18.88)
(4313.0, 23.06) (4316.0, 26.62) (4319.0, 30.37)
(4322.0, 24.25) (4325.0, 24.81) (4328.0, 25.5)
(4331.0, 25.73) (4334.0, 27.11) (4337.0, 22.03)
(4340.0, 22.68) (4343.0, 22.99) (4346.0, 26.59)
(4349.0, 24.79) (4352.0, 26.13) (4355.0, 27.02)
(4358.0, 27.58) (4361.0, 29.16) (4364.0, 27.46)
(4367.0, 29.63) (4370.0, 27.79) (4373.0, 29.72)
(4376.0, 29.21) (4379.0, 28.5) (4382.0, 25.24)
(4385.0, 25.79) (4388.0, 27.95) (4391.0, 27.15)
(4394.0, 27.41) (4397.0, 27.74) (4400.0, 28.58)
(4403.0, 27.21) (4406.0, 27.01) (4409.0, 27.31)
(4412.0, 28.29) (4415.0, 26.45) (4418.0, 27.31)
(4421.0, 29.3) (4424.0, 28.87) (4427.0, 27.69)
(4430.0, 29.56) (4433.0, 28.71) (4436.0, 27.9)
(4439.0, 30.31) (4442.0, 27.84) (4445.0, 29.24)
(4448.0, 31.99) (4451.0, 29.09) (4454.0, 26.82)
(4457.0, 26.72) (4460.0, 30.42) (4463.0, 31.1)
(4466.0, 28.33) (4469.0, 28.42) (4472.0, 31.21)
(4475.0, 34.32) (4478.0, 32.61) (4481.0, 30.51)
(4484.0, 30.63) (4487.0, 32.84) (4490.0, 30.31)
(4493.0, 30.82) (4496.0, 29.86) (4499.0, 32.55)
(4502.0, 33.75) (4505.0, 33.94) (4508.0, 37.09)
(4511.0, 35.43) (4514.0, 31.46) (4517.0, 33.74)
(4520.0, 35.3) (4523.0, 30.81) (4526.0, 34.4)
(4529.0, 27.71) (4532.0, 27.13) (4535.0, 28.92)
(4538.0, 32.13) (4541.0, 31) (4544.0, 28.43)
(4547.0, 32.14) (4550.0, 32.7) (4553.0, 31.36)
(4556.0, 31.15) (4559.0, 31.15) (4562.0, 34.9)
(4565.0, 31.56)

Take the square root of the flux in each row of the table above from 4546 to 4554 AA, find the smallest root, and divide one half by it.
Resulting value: 0.089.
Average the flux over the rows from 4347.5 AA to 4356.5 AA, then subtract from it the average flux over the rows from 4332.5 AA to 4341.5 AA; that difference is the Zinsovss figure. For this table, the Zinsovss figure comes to 2.0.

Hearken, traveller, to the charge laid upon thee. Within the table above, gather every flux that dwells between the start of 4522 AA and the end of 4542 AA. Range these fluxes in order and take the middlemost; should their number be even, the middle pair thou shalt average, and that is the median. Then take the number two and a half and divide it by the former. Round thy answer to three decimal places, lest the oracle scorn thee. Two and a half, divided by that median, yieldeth 0.081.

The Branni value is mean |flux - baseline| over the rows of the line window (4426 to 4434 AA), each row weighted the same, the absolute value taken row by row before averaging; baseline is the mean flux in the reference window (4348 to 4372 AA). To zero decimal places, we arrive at 1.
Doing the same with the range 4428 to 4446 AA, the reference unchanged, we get 1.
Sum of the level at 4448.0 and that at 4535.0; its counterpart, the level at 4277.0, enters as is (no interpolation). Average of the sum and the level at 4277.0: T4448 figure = 43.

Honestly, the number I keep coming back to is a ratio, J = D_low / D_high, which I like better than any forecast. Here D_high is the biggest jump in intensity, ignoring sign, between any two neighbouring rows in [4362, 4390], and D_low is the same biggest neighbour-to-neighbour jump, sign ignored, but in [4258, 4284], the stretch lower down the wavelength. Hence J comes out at 1.5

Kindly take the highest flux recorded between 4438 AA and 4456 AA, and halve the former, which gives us 16.0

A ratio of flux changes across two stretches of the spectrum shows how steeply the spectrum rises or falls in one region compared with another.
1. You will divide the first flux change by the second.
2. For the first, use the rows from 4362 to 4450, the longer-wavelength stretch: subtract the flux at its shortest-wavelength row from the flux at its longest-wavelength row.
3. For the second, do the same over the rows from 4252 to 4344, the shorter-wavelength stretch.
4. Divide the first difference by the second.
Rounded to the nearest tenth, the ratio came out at -11.3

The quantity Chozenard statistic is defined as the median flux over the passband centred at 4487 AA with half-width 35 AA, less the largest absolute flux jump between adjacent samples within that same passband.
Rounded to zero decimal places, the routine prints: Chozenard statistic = 27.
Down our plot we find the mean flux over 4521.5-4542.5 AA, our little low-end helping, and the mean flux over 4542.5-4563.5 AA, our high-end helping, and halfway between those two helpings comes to 31.0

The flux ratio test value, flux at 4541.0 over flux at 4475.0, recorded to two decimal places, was 0.90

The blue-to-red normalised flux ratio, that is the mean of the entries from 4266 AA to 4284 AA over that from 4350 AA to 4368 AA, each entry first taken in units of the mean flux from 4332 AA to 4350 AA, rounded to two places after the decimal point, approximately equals 0.88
